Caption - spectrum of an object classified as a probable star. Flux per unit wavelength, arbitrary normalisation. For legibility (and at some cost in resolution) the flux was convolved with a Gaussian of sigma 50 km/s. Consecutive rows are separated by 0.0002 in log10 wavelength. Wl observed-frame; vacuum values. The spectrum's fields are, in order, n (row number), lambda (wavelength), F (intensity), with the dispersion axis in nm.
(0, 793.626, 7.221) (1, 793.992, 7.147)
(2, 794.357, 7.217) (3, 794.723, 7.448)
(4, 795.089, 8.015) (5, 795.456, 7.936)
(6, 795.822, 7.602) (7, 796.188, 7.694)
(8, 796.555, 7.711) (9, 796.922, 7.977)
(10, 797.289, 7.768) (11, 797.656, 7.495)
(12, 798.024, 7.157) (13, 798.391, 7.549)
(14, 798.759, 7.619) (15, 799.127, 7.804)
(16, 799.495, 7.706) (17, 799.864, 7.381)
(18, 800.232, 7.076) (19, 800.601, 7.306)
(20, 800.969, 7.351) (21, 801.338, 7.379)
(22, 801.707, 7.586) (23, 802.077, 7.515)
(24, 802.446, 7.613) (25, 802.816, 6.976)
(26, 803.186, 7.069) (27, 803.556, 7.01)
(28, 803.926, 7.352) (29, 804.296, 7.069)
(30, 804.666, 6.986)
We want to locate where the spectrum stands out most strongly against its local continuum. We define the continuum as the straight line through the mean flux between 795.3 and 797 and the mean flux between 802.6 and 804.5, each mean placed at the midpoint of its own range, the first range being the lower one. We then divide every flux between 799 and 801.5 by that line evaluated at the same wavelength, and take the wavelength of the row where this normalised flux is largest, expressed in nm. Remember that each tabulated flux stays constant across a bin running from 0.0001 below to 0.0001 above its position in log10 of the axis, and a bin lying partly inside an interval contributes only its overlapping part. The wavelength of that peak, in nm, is 799.127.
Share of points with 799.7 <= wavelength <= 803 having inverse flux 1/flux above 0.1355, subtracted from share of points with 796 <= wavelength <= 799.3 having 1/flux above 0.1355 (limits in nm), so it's -0.44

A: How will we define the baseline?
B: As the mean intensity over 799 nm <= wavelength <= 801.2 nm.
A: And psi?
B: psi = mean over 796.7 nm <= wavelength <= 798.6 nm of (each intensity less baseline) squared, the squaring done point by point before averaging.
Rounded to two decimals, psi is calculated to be 0.10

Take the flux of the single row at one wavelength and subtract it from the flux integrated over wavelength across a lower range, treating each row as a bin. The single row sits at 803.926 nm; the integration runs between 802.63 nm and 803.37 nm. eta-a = -2.16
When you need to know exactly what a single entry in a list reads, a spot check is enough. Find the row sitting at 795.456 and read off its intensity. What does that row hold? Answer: 7.936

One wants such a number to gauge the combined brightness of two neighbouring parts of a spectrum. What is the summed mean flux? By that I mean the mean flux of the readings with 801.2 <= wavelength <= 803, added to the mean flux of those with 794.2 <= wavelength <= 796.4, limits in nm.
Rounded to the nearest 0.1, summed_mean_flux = 15.1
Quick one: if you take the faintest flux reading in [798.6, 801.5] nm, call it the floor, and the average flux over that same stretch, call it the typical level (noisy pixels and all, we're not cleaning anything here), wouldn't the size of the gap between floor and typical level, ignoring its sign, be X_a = 0.38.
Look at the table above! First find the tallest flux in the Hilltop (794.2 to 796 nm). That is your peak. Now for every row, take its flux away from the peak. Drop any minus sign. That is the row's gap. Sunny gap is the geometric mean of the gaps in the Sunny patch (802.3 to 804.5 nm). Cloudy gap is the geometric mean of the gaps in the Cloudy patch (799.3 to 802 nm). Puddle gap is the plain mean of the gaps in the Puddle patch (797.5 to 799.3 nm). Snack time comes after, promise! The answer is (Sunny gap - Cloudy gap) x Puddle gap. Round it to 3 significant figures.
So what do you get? 0.102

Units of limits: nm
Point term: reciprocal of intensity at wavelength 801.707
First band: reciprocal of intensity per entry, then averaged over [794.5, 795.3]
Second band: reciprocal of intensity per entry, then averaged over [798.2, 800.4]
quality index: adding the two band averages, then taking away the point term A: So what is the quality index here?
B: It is 0.131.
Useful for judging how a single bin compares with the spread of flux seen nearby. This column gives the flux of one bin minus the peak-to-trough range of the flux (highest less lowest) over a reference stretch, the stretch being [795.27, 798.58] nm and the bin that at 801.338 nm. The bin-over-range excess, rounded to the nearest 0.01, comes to 6.56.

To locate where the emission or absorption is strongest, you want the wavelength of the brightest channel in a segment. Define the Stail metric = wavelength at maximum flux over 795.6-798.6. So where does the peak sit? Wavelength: 796.922 nm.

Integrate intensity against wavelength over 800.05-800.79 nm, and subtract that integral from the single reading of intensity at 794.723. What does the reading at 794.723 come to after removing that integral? 2.1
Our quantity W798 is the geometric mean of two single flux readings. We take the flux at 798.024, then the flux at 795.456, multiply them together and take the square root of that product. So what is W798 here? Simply 7.54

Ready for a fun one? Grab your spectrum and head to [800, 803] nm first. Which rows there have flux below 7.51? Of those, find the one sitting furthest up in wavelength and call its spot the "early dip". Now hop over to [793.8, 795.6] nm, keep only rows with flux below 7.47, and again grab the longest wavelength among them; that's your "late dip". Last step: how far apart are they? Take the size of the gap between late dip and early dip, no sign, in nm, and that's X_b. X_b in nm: 8.09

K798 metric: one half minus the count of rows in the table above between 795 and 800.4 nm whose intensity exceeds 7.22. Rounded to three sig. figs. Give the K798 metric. -12.5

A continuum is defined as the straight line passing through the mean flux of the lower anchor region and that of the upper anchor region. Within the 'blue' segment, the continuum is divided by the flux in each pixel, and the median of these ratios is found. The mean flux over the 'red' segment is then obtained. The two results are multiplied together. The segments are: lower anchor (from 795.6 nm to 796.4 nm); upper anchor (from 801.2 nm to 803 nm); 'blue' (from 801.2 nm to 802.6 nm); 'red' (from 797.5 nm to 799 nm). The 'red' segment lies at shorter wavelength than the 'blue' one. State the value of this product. 7.3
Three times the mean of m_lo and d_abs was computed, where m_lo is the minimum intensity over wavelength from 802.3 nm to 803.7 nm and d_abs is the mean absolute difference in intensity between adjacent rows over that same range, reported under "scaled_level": 10.9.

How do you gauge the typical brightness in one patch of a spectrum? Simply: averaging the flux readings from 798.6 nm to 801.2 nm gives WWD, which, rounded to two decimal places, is 7.46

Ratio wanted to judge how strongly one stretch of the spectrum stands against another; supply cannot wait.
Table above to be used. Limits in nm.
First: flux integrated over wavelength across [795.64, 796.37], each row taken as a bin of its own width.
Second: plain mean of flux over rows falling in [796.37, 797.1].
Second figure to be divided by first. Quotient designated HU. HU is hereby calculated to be 1.40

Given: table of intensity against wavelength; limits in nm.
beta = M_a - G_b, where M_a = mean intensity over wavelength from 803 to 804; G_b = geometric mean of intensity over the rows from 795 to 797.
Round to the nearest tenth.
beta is -0.7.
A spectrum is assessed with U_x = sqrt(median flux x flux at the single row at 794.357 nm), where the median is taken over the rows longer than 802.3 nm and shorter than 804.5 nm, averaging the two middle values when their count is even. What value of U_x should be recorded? 7.14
